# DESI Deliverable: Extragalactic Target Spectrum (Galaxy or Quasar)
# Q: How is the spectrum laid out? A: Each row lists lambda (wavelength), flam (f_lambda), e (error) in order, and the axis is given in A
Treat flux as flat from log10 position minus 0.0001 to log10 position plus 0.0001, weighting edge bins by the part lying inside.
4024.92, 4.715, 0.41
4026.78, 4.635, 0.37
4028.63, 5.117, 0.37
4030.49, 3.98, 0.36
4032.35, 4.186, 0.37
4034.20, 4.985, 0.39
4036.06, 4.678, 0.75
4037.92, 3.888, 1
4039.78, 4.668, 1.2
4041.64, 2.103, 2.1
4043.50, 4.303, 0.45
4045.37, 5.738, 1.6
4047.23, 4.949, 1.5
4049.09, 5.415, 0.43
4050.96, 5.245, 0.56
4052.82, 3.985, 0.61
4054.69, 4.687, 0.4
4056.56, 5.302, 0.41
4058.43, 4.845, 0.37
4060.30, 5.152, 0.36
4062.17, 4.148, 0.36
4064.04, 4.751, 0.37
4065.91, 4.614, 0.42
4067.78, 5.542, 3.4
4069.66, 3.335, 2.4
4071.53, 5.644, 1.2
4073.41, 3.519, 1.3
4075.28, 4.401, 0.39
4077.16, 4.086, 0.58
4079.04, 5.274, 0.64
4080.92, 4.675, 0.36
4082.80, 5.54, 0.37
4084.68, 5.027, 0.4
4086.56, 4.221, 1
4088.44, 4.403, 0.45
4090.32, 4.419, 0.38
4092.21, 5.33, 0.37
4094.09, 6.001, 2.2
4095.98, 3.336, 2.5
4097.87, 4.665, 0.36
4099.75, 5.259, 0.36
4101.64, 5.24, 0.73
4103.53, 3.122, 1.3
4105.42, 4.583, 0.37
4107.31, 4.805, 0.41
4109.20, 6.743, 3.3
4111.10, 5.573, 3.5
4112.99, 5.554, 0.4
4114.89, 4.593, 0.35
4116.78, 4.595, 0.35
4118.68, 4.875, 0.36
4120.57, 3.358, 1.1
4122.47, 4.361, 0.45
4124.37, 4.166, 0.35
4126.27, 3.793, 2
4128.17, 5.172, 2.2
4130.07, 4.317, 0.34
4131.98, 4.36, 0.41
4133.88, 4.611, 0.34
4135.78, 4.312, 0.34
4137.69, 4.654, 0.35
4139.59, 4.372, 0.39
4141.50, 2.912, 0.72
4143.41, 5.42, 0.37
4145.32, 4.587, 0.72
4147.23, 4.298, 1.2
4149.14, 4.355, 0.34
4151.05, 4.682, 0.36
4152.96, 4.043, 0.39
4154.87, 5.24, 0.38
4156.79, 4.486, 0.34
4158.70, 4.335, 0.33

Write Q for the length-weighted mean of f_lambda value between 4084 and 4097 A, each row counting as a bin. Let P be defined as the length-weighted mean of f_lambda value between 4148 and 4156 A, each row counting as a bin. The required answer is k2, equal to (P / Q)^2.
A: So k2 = 1.0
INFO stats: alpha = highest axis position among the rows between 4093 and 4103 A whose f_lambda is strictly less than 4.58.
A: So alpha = 4095.98 A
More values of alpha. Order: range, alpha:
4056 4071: 4069.66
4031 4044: 4043.50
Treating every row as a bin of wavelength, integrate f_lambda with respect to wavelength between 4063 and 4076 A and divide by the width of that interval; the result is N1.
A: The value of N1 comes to 4.54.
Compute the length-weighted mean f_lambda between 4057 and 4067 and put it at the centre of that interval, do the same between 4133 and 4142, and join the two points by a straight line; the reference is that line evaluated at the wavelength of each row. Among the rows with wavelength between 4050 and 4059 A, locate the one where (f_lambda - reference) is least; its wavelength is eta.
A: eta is 4052.82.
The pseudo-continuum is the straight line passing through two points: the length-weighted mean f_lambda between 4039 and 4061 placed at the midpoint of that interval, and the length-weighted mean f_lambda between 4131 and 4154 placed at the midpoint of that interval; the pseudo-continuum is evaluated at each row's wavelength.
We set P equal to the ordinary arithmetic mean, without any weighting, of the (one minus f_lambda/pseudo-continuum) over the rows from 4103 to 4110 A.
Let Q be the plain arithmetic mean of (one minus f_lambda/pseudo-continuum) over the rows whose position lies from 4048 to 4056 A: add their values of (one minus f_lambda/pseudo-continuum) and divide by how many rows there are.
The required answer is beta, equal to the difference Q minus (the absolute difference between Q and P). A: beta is -0.068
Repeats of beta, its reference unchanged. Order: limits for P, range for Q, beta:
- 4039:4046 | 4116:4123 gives -0.035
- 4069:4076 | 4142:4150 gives -0.218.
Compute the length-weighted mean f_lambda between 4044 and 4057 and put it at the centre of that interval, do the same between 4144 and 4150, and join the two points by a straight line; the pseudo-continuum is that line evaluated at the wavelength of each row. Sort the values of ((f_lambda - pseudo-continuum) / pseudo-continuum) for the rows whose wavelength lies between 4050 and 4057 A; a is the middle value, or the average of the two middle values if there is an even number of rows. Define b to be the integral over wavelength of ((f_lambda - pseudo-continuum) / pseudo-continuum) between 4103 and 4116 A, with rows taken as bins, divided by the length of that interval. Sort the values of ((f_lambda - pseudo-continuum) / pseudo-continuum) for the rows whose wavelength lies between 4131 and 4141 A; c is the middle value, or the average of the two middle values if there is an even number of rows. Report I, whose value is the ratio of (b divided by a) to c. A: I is 399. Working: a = -0.01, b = 0.08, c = -0.03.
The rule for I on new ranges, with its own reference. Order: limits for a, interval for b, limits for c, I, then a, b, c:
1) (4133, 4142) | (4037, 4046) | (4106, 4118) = 56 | -0.03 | -0.19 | 0.11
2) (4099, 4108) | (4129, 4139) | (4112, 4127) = 25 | 0.02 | -0.02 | -0.03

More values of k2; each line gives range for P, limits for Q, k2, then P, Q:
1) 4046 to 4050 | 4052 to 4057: 1.3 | 5.23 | 4.60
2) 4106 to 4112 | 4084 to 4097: 1.5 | 5.64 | 4.67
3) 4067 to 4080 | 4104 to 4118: 0.8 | 4.53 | 5.13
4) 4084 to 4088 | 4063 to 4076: 1.0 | 4.57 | 4.54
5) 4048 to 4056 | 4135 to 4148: 1.2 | 4.86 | 4.36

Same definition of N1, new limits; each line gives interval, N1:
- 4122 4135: 4.40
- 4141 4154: 4.38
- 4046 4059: 4.94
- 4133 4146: 4.40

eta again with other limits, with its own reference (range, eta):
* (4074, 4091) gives 4077.16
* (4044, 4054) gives 4052.82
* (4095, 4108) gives 4103.53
